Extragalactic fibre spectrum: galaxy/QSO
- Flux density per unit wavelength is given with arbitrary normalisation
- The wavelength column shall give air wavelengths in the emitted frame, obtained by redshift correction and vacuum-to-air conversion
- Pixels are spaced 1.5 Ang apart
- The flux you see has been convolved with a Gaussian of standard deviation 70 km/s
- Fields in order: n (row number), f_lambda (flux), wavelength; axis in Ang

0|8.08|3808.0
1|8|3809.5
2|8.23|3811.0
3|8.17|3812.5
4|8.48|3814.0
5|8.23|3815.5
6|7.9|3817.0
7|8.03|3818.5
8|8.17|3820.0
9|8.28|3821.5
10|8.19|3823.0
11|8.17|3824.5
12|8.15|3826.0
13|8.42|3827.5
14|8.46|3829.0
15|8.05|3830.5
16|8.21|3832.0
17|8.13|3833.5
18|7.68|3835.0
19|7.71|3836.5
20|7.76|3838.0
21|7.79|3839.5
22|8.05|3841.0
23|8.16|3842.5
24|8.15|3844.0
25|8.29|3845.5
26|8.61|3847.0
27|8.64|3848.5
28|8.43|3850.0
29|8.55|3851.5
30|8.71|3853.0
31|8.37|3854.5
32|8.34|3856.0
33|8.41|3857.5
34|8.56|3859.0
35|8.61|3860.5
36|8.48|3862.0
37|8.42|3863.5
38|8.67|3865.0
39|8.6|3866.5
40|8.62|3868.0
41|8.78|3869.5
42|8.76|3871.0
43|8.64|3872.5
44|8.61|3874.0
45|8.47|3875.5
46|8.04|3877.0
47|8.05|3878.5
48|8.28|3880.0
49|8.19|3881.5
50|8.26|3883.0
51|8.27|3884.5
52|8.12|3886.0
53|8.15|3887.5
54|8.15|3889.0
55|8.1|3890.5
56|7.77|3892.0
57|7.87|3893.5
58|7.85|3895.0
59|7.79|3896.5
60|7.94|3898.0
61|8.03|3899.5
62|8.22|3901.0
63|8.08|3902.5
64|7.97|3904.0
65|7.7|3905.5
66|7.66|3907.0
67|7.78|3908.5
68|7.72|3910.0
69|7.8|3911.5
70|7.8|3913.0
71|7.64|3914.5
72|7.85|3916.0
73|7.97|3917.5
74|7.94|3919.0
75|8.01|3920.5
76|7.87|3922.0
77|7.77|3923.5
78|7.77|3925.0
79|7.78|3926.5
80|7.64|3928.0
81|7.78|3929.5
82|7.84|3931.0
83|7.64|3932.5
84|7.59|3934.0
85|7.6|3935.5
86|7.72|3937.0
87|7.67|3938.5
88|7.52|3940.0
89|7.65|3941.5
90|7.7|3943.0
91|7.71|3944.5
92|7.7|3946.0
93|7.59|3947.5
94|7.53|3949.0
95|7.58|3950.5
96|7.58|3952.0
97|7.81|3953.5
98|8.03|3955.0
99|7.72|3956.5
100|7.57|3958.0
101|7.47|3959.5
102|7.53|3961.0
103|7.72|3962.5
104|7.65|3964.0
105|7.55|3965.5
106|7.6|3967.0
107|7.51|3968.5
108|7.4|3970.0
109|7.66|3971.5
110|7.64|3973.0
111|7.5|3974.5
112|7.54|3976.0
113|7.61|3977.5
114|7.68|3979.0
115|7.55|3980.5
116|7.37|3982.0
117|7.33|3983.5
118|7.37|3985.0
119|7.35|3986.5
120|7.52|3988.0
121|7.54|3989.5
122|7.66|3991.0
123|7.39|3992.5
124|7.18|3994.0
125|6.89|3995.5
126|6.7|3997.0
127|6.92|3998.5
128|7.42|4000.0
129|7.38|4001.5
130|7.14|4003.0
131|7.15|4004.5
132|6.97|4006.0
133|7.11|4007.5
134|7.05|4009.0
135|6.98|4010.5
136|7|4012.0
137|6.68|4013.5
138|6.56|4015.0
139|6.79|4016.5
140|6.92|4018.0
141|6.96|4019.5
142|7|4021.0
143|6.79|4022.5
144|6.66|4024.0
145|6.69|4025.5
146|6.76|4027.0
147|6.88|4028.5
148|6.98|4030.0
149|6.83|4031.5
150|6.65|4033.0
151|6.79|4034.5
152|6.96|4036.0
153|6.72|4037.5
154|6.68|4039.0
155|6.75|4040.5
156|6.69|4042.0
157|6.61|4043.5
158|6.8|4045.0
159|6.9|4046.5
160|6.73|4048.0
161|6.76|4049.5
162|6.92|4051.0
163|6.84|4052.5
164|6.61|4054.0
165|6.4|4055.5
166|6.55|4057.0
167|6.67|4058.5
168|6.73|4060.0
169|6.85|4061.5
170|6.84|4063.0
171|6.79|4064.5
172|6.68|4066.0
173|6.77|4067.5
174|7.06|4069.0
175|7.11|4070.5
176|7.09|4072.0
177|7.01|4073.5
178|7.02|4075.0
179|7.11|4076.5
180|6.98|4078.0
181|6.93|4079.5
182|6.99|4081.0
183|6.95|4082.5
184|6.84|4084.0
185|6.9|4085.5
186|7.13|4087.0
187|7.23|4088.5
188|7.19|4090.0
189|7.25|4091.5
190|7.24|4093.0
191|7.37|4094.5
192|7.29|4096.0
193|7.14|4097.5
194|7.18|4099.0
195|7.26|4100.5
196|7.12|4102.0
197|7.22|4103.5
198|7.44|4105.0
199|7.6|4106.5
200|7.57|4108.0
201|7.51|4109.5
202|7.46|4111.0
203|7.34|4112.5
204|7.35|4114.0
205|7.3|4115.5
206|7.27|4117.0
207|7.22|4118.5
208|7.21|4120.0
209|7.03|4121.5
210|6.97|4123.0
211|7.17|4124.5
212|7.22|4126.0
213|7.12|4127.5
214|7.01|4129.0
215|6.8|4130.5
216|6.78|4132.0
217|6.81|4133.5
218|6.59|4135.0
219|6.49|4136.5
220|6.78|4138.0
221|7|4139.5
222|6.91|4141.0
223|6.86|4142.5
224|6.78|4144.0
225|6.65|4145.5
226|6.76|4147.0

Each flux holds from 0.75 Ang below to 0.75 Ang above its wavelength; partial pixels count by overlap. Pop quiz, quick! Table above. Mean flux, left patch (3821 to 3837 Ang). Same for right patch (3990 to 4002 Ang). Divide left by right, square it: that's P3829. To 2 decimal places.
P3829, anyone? 1.28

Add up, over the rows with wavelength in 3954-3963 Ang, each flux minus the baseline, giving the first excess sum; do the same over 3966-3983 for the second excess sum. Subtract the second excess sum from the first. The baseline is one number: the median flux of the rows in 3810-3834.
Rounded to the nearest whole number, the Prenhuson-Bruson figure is 4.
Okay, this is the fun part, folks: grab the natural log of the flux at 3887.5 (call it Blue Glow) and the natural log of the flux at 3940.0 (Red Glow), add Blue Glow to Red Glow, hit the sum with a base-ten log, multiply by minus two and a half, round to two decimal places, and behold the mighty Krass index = -1.54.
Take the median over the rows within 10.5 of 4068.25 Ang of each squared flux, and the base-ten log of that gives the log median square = 1.68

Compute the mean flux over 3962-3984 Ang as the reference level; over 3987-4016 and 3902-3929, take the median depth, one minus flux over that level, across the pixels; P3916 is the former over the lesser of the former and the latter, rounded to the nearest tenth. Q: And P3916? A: -1.9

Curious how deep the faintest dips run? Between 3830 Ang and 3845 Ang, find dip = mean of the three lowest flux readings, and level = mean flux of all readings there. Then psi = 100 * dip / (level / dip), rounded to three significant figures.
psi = 747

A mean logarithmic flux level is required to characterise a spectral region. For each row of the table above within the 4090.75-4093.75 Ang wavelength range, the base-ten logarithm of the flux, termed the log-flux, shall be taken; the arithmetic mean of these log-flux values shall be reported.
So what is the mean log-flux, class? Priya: 0.860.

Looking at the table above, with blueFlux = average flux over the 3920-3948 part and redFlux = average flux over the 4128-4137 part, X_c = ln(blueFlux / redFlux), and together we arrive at 0.13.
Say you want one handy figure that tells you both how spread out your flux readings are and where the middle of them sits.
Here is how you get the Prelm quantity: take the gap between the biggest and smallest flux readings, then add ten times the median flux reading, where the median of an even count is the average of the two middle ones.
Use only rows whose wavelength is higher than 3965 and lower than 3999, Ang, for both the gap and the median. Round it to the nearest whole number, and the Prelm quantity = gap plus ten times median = 76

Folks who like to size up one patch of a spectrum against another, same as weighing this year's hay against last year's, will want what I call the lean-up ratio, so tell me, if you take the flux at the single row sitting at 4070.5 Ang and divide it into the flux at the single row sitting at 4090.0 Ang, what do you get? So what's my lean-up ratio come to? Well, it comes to 1.01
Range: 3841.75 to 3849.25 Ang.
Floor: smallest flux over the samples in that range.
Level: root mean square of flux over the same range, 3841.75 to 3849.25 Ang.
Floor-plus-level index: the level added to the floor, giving 16.5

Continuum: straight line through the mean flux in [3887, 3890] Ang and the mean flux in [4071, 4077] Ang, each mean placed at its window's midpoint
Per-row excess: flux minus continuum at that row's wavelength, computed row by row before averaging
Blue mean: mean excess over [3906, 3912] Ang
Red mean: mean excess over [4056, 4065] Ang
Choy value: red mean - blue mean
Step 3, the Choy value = -0.1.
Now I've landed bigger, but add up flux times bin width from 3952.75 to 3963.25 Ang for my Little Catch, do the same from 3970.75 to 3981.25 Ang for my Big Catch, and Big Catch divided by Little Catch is 0.99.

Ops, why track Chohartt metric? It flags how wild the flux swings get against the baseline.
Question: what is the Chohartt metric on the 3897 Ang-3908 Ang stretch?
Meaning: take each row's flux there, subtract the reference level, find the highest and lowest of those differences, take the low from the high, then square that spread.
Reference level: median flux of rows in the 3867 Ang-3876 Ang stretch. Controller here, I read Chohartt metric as 0.31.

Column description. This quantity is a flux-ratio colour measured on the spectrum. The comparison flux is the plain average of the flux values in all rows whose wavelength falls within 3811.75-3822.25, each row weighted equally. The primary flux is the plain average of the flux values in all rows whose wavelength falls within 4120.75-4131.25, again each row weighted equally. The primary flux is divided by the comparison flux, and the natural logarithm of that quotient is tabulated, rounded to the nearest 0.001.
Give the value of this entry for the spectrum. -0.149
